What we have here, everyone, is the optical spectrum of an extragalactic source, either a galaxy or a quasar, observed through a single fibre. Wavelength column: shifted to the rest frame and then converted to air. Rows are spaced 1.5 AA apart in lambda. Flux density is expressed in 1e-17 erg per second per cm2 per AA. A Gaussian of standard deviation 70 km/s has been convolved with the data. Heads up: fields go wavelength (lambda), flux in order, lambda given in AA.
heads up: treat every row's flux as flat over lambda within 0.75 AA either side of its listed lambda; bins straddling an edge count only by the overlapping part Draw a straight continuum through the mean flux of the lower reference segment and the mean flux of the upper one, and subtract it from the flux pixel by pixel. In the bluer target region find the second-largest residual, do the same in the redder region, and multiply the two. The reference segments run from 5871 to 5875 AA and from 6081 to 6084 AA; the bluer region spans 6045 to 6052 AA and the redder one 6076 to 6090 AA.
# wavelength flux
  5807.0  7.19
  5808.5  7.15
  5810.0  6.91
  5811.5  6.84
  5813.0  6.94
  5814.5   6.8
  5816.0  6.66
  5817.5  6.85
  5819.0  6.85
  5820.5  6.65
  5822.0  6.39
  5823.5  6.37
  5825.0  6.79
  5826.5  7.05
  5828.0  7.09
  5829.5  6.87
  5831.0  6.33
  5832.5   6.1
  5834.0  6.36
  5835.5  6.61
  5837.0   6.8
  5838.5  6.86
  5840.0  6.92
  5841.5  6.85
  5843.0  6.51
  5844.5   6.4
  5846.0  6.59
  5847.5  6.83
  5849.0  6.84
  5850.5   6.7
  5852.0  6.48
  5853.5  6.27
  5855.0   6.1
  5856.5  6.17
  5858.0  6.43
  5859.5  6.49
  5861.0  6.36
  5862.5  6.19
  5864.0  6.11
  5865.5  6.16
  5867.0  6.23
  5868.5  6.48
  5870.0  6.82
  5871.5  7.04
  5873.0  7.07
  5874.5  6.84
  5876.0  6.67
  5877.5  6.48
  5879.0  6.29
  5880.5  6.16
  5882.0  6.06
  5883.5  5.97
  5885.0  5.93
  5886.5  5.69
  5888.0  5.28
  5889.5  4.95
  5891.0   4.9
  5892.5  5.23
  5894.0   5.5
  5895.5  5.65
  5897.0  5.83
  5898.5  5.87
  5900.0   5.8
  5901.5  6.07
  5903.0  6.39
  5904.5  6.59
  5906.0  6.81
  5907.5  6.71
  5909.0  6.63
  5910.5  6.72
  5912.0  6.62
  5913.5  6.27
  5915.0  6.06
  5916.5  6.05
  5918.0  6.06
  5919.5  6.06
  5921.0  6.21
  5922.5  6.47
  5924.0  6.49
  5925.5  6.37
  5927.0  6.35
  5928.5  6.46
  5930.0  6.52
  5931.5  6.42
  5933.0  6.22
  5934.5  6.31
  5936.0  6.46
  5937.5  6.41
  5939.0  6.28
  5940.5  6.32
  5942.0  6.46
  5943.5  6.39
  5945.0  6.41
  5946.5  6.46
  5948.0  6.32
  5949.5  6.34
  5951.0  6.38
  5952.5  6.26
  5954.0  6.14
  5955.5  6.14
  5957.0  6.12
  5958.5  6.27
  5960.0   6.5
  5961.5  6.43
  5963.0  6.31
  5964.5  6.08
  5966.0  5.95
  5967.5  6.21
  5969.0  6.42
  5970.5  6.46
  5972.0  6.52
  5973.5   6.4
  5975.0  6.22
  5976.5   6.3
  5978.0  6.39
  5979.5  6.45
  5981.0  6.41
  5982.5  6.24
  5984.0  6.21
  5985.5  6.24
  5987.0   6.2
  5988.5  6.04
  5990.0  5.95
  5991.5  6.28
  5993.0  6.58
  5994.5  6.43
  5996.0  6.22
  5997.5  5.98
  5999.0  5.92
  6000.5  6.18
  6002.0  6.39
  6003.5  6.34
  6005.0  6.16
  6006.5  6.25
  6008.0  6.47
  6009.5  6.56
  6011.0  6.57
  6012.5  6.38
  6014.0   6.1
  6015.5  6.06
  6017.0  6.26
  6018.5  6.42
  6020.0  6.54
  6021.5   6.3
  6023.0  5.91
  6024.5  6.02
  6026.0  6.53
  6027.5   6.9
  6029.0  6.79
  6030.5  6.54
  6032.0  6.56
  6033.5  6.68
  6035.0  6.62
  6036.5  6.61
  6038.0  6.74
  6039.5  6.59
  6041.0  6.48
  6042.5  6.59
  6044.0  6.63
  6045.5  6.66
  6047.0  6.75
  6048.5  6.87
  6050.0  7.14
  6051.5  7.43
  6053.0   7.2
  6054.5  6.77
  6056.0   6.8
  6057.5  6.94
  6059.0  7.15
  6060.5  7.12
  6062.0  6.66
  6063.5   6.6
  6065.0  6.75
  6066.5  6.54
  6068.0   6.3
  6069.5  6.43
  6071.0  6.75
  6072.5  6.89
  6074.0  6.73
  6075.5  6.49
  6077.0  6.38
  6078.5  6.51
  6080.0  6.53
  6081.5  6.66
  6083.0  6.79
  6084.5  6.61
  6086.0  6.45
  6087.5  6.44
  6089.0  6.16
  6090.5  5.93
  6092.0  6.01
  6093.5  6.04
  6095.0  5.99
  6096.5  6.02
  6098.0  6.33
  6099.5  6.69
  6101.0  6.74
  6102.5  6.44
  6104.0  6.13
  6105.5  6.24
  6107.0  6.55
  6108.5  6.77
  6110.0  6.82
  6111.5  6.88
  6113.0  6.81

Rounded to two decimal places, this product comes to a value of -0.02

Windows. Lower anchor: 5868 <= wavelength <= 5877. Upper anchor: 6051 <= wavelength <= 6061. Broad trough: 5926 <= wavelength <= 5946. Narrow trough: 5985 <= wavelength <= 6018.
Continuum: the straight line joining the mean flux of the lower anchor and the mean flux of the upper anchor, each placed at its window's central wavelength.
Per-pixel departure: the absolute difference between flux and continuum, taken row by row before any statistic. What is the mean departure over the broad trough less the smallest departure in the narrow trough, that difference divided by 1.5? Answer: 0.08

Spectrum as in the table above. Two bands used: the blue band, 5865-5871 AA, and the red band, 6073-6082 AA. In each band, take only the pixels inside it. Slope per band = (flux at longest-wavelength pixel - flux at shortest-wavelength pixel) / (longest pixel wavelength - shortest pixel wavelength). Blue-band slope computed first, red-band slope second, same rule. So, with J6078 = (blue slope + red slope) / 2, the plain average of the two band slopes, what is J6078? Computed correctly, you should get 0.07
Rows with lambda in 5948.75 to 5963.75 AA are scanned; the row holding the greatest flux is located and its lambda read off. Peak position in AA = 5960.0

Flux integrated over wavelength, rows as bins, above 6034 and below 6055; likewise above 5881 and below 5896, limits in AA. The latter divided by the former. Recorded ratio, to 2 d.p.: 0.58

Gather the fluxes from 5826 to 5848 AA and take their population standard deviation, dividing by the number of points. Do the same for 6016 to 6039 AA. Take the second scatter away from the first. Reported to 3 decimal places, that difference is 0.016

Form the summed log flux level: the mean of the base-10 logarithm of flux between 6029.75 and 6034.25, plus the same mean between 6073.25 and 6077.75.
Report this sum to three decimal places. 1.634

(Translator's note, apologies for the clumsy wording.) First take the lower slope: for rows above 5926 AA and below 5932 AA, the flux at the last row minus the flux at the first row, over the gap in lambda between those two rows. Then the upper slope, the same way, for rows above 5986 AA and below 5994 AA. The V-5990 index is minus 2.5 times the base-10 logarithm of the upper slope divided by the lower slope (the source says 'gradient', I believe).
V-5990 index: -1.5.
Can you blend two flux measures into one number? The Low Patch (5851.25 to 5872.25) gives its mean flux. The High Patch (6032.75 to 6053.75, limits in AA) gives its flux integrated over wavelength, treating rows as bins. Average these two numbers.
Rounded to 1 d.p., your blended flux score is 74.4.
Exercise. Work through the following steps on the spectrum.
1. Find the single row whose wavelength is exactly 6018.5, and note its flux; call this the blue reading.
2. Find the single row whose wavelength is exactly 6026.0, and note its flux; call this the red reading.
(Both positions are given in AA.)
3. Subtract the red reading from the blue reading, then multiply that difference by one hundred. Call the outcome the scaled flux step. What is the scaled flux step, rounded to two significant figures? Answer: -11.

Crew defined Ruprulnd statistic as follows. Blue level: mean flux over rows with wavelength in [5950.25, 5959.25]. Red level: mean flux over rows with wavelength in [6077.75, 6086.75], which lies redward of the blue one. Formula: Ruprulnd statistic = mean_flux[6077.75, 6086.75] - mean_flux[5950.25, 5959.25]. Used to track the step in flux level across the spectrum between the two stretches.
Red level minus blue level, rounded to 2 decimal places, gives 0.37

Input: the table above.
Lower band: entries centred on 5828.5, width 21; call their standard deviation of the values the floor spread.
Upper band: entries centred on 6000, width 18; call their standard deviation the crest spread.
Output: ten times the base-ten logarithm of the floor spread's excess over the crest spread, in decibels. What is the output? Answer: -10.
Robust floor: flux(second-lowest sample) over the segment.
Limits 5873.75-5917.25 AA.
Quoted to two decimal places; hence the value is 4.95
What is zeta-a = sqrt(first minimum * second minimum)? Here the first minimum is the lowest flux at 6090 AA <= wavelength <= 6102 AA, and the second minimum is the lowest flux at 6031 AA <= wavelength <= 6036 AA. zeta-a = 6.2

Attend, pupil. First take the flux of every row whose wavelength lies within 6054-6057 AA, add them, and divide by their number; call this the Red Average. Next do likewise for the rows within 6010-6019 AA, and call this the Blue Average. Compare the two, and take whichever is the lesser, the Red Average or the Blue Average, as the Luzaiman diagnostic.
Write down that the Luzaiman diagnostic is 6.30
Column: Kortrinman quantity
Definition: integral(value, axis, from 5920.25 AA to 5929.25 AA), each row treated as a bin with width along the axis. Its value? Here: 57.5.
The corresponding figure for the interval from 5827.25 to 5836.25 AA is 59.0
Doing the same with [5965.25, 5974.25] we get 56.9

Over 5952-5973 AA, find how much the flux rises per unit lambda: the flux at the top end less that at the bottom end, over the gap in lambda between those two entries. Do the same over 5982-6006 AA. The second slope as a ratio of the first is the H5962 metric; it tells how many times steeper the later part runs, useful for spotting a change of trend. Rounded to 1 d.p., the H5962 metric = -0.3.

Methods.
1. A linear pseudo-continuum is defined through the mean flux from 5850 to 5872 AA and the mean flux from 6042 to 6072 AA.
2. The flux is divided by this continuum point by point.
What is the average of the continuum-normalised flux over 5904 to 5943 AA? 0.980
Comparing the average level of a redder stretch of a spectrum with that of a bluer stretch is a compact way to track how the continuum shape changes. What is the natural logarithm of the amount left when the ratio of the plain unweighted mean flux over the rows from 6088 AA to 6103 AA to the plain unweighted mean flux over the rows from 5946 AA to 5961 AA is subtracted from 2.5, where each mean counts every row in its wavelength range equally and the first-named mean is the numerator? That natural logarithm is 0.412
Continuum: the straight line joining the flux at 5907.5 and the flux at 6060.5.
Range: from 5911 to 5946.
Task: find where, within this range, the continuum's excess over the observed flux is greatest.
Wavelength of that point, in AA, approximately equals 5916.5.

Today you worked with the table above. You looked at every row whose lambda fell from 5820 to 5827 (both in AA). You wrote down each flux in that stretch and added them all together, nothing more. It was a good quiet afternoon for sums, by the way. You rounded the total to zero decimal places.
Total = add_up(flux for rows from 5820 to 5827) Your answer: 33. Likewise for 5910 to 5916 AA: 26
